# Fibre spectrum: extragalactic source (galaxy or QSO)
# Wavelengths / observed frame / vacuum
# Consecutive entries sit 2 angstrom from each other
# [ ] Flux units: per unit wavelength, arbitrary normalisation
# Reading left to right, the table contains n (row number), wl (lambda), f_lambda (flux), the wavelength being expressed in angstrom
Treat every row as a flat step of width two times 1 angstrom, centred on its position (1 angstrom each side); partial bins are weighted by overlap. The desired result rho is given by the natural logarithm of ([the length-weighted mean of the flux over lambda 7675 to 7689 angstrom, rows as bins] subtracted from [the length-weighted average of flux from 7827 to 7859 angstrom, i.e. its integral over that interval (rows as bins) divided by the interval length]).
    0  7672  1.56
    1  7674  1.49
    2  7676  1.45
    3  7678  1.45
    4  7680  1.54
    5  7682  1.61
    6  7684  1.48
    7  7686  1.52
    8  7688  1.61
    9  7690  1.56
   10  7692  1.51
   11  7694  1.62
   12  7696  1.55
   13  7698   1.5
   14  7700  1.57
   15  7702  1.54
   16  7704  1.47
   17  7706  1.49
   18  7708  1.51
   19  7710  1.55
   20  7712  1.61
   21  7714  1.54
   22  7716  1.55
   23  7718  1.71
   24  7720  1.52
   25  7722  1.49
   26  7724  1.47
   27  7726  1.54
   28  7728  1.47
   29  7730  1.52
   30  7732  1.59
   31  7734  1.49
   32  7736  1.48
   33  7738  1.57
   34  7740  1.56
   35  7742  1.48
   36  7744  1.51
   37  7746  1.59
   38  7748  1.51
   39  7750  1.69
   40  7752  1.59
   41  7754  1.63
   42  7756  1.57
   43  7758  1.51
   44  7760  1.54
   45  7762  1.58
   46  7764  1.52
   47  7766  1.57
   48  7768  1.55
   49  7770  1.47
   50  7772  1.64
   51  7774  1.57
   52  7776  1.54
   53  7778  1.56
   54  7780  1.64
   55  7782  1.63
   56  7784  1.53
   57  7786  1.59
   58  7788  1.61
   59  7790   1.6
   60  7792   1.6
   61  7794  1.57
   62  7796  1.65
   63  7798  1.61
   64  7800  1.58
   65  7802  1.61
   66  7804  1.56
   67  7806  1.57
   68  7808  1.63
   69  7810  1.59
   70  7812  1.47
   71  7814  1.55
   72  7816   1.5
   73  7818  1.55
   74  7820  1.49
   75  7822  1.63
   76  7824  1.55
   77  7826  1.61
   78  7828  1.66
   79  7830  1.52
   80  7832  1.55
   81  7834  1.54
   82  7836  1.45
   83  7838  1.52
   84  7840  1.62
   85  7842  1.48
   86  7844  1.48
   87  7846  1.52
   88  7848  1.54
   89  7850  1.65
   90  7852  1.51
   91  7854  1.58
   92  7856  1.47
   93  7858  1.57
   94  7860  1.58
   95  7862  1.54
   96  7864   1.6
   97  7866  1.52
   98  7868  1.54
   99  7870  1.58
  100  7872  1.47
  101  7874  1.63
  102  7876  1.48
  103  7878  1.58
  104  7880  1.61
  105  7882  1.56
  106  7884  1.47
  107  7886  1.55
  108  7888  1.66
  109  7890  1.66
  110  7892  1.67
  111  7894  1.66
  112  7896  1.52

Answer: -4.00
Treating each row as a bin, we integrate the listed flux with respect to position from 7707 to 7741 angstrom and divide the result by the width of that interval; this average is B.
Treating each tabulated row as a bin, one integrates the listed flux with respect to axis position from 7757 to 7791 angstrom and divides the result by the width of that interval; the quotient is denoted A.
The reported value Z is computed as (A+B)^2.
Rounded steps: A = 1.57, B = 1.539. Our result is 9.65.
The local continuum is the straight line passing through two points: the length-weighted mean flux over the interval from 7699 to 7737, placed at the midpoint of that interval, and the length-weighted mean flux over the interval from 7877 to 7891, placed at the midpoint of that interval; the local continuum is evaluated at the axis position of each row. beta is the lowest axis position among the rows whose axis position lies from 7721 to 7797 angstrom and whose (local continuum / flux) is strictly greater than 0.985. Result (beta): 7722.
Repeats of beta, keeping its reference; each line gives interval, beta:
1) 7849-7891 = 7852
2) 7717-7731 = 7720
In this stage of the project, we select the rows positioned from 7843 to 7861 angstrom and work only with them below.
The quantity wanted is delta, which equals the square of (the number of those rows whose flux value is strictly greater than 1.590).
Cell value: 1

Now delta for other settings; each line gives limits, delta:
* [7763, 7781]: 4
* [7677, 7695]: 9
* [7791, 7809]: 25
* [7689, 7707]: 1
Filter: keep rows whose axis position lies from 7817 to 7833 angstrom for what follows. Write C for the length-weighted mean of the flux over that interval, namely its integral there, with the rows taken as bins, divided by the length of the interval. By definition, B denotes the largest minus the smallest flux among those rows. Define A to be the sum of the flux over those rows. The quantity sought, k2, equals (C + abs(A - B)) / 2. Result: 6.98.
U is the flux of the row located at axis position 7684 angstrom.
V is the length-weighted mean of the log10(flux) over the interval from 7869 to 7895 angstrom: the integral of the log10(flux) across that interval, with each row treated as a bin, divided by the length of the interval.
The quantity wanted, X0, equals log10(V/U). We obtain -0.871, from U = 1.48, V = 0.199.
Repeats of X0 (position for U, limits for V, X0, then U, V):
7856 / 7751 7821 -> -0.875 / 1.47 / 0.196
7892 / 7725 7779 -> -0.944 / 1.67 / 0.190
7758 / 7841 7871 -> -0.904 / 1.51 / 0.188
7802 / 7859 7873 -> -0.929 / 1.61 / 0.189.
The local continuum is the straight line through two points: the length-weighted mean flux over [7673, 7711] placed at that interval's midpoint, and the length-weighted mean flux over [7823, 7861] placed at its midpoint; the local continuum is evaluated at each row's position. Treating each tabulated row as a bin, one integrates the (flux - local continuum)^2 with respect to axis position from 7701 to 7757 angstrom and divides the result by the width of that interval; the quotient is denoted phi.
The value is 0.0039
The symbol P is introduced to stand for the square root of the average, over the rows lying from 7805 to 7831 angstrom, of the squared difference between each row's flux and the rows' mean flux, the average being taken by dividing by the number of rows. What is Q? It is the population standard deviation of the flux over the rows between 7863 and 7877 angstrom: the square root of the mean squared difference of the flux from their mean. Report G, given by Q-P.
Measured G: -0.001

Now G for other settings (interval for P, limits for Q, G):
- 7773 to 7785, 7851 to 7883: 0.006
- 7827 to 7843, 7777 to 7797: -0.029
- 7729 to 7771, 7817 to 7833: 0.001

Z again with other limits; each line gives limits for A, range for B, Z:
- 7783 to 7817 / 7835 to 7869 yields 9.72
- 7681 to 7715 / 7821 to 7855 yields 9.59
